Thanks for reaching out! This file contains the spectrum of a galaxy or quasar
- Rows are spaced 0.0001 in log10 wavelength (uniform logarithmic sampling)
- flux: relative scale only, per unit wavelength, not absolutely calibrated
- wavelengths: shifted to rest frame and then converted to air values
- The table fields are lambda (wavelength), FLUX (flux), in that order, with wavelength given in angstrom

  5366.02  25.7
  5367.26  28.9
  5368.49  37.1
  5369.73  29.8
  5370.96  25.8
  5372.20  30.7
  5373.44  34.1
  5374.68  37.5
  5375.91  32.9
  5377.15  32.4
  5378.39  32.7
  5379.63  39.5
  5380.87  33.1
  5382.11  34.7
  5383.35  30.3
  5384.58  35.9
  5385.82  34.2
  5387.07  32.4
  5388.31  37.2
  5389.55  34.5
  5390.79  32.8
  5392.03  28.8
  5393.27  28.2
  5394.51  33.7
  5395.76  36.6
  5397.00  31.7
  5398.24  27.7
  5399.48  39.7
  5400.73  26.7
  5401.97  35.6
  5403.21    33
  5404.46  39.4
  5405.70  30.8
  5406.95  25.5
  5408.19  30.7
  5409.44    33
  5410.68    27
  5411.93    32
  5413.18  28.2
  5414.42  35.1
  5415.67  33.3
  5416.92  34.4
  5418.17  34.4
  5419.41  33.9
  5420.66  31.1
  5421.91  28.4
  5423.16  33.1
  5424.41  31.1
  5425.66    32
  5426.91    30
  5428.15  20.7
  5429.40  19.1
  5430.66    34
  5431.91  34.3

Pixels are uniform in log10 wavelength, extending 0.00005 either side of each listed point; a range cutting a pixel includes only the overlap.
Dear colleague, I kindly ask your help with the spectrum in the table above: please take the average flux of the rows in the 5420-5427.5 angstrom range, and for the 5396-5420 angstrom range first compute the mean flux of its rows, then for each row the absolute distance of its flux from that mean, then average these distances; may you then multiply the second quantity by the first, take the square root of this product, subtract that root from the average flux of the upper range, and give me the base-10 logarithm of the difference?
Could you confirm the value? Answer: 1.325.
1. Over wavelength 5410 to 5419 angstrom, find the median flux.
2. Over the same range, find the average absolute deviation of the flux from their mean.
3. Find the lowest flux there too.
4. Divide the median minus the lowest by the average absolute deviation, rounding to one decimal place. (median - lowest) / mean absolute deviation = 2.5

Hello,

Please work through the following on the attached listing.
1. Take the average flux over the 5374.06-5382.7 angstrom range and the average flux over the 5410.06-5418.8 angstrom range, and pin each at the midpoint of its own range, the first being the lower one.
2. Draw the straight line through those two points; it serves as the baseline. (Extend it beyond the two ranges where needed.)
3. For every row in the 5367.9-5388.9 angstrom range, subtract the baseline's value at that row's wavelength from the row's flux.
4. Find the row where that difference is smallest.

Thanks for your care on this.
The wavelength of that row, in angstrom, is 5370.96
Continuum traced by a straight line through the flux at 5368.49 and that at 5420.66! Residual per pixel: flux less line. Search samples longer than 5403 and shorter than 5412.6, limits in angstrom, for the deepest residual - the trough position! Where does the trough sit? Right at 5406.95 angstrom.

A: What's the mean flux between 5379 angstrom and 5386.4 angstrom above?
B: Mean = 34.6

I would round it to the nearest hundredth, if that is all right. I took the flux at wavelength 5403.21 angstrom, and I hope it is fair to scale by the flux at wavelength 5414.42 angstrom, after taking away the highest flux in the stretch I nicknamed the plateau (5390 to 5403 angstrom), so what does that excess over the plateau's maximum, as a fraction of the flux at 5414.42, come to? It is -0.19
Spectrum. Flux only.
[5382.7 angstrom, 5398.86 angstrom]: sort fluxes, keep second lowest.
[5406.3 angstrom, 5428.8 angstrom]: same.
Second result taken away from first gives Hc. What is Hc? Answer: 2.7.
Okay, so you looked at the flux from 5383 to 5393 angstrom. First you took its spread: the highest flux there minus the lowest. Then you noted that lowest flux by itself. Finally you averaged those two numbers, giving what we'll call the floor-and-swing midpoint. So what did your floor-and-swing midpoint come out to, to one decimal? 18.6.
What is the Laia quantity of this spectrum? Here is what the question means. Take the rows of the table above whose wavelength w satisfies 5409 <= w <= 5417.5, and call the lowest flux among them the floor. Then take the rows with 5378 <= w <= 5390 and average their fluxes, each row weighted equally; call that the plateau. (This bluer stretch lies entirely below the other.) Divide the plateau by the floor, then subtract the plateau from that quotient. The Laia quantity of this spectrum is -33.2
